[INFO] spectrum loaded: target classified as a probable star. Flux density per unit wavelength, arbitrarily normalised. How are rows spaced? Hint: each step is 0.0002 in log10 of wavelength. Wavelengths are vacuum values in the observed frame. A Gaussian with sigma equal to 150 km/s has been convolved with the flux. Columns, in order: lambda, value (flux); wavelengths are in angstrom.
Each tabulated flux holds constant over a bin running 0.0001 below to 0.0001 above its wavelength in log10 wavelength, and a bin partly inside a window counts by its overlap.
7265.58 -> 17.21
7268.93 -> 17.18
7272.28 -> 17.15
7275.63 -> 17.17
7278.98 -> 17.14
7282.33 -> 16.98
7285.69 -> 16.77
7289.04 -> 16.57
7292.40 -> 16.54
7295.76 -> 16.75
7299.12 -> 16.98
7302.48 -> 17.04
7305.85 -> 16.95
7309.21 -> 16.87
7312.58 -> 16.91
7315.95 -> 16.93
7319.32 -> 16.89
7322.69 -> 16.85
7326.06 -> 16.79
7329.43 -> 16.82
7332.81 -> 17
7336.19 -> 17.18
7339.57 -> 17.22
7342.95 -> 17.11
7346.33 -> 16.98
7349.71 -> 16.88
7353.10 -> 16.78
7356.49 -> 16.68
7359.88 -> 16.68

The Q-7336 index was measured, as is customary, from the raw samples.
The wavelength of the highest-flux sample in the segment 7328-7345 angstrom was 7339.57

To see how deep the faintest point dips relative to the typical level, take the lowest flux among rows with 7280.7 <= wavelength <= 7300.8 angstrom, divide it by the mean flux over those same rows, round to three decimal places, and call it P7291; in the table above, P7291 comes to 0.987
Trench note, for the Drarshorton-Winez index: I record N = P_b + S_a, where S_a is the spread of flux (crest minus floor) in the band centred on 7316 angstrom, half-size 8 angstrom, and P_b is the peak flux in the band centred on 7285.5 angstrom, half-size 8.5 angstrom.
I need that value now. 17.2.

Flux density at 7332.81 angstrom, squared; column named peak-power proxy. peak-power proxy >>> 289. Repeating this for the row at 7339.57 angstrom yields 297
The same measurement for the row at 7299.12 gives 288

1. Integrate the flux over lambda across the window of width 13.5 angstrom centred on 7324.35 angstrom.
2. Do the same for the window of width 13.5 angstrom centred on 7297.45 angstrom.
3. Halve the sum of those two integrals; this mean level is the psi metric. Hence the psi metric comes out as 227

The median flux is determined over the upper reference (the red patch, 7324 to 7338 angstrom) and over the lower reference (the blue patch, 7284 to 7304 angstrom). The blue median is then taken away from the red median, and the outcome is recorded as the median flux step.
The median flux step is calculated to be 0.15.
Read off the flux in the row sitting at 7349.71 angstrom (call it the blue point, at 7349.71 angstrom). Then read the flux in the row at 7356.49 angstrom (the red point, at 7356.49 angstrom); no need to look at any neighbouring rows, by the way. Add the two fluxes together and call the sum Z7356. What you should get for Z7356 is 33.6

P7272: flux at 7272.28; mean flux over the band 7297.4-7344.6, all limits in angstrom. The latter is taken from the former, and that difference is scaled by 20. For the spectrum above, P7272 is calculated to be 3.7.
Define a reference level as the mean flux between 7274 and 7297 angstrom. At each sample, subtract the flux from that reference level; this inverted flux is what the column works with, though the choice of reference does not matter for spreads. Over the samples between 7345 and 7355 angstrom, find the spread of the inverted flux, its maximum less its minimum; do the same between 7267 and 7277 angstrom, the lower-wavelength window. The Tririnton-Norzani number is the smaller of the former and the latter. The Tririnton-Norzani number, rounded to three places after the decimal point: 0.030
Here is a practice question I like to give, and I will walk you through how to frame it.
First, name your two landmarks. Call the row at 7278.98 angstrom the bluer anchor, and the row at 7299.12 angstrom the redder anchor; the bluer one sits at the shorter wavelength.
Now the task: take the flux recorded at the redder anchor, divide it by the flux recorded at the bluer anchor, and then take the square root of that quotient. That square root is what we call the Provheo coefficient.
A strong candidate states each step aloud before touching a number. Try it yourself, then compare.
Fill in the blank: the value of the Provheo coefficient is 1.00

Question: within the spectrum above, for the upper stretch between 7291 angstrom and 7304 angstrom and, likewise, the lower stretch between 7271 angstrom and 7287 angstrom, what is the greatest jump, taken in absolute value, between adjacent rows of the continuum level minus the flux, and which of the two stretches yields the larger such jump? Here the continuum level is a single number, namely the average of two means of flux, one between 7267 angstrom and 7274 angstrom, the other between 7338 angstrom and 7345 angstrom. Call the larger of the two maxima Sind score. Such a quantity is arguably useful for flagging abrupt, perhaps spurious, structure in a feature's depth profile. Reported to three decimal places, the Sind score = 0.230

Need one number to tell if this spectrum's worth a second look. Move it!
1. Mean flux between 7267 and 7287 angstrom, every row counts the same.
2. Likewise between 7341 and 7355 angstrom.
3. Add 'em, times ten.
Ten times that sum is 340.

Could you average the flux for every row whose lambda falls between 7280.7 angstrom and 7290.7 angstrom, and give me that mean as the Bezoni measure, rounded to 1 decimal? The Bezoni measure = 16.8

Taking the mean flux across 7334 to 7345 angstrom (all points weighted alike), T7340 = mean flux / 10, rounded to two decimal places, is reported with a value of 1.72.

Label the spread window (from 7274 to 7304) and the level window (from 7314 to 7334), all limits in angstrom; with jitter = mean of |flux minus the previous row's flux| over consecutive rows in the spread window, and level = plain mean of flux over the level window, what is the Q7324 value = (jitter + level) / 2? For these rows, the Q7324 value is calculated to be 8.511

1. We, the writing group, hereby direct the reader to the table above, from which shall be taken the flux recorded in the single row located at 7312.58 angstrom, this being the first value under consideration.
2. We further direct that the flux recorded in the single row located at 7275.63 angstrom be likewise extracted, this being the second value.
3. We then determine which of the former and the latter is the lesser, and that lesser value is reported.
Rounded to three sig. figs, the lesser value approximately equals 16.9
